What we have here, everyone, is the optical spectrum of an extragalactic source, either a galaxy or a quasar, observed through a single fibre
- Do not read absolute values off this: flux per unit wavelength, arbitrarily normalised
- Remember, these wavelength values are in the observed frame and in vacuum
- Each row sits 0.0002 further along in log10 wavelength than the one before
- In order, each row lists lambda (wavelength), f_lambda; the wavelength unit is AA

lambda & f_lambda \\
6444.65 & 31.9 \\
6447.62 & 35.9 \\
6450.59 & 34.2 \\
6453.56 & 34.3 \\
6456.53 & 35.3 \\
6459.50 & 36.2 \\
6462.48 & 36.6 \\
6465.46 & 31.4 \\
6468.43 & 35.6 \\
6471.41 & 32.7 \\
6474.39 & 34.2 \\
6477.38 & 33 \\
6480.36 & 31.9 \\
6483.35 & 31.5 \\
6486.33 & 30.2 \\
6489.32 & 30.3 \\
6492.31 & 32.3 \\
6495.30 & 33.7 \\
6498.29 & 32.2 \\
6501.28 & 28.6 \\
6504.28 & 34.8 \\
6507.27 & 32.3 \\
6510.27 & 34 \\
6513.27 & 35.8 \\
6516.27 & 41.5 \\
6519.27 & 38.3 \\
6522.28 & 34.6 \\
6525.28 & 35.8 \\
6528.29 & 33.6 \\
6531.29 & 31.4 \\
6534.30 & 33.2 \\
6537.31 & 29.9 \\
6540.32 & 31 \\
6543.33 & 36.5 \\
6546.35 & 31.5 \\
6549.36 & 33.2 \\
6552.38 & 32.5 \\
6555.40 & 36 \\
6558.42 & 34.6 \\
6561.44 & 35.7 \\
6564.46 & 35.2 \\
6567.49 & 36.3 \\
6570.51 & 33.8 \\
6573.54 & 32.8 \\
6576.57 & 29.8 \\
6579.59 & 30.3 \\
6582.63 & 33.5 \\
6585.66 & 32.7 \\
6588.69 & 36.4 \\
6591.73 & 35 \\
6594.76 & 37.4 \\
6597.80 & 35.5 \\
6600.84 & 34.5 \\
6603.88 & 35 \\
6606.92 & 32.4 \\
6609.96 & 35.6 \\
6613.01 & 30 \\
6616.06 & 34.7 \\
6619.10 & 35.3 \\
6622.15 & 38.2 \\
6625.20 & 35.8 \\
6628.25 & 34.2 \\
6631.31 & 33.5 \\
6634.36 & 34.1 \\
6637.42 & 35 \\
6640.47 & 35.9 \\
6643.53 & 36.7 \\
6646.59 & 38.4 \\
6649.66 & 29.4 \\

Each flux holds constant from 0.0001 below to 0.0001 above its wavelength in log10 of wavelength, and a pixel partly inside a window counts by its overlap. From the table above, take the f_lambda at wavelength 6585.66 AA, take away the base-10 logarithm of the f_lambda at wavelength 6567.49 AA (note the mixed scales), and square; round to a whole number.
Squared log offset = 970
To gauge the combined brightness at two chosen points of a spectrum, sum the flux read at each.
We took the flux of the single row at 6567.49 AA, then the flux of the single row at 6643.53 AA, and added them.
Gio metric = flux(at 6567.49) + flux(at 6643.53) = 73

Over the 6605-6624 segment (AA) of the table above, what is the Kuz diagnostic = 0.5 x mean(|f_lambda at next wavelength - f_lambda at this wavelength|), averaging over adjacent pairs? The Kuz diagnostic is 1.7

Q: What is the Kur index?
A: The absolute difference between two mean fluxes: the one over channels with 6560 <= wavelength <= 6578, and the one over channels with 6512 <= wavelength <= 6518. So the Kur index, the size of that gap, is 5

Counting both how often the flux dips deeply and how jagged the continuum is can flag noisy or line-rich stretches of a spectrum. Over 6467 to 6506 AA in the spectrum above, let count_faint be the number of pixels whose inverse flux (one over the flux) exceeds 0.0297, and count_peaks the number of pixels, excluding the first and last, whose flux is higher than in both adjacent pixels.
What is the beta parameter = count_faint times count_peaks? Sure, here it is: 18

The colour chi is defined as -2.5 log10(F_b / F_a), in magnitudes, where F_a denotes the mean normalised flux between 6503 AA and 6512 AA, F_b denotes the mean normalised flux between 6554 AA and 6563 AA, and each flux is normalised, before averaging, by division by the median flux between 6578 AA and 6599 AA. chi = -0.05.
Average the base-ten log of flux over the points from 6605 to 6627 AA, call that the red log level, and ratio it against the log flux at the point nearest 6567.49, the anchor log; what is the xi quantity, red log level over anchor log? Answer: 0.99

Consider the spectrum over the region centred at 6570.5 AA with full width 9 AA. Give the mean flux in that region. 34.3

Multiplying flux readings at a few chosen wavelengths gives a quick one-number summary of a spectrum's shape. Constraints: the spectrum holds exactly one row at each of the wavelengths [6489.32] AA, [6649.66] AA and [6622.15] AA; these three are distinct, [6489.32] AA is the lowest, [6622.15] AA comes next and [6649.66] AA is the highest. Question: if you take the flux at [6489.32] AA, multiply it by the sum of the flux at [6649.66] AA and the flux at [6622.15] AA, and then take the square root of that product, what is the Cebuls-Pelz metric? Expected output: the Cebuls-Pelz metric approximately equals 45.3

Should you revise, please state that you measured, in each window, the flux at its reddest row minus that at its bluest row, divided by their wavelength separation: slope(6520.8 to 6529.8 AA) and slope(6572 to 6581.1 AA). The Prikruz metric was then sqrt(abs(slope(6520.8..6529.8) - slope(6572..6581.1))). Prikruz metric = 0.50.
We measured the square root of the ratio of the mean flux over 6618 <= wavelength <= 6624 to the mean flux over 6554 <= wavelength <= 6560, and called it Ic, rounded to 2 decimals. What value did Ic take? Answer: 1.02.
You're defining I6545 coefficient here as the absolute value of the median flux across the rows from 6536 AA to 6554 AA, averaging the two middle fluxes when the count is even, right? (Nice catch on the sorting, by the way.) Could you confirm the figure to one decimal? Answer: 32.0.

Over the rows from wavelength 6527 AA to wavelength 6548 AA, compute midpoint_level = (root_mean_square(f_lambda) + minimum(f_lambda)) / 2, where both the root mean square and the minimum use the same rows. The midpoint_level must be 31.2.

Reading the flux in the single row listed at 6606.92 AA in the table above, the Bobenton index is 32.4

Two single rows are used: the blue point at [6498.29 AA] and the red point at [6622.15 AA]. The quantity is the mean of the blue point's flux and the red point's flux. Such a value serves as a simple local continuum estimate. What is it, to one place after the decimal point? 35.2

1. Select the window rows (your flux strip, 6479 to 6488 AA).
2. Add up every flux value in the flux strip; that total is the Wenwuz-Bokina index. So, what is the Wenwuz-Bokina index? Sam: 94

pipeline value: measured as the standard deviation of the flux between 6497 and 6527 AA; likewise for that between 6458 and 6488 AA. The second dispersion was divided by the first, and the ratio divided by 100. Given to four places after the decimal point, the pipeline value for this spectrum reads 0.0063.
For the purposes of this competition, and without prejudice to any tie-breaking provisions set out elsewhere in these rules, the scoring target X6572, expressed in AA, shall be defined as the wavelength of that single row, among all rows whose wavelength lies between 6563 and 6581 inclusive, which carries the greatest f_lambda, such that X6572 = 6567.49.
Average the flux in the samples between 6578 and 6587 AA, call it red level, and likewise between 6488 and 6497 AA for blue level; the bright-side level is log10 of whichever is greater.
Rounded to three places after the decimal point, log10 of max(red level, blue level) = 1.507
